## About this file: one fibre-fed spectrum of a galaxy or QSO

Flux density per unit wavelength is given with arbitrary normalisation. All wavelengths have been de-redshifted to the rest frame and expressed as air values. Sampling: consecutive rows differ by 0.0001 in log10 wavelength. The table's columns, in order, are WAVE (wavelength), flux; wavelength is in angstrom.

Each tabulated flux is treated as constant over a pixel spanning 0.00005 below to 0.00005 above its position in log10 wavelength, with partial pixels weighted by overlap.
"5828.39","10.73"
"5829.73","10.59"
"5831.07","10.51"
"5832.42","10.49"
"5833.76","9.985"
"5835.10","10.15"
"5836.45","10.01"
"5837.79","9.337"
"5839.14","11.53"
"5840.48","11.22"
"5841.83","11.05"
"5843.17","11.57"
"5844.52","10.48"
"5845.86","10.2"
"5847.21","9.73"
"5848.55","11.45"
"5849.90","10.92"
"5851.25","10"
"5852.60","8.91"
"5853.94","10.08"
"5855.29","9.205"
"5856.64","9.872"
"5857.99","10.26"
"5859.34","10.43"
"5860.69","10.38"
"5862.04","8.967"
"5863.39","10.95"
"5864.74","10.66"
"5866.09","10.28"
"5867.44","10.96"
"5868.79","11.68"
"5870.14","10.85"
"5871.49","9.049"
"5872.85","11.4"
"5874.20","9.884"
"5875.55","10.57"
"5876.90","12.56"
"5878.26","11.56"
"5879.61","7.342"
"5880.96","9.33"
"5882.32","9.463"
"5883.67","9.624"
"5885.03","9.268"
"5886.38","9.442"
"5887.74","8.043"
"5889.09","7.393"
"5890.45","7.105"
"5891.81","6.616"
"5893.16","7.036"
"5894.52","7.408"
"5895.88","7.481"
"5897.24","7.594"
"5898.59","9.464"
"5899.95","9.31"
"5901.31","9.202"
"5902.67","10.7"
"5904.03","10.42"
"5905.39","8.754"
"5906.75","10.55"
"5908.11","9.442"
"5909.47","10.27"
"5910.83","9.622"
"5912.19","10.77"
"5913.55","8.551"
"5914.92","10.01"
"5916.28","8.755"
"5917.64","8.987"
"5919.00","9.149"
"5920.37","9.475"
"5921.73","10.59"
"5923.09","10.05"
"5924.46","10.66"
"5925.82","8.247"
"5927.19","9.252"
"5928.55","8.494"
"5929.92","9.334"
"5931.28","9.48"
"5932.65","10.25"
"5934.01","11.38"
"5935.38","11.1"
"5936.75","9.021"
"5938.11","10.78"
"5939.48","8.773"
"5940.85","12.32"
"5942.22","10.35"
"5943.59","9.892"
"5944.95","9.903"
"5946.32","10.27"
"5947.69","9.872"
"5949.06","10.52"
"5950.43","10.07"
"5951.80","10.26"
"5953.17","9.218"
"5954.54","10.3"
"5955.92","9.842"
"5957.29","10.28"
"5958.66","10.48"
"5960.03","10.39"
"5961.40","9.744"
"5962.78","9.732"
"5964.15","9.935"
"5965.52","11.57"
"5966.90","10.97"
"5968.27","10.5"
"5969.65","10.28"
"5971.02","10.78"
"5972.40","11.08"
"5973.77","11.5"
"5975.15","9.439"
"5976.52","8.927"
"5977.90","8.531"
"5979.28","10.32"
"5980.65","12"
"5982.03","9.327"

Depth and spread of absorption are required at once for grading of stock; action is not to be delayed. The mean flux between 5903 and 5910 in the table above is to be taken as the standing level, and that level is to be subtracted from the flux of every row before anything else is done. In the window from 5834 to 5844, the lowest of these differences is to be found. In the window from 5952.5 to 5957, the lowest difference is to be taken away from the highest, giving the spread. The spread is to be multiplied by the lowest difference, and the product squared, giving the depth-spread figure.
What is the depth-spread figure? 0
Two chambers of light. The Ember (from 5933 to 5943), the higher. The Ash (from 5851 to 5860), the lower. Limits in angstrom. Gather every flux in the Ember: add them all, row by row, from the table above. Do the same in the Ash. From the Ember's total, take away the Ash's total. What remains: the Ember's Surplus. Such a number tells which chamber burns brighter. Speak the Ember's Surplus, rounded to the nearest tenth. 5.0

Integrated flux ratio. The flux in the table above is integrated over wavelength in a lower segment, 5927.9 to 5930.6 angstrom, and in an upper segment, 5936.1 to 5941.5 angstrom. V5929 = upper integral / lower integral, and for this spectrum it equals 2.3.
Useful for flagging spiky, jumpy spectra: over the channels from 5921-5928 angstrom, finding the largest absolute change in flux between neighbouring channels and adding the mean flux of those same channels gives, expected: 12.2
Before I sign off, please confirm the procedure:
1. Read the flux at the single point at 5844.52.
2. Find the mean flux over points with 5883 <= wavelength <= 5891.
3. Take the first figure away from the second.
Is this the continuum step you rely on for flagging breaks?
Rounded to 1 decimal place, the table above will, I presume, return -2.0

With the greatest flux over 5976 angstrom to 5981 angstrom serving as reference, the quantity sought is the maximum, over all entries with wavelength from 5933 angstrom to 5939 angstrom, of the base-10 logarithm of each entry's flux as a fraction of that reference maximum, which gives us -0.023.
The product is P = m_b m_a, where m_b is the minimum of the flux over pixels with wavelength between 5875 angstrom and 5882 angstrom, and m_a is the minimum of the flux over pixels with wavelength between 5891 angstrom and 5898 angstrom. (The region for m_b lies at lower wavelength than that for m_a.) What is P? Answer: 49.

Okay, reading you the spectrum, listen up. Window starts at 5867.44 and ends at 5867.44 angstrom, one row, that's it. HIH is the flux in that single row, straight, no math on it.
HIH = 10.96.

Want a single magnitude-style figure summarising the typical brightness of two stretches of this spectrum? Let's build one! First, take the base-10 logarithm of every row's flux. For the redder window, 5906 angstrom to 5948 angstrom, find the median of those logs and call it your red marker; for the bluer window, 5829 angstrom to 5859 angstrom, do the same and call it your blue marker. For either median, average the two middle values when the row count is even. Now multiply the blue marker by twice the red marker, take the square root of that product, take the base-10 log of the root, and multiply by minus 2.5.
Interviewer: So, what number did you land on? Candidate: -0.379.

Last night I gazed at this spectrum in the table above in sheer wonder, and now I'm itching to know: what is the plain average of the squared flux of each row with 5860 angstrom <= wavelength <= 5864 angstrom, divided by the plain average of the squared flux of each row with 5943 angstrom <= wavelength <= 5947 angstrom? 1.02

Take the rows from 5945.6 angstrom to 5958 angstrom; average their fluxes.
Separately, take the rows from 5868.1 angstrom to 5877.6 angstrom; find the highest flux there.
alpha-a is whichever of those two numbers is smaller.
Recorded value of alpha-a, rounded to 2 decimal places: 10.07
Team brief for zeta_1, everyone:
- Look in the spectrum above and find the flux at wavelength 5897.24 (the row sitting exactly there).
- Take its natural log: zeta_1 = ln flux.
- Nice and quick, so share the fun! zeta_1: 2.03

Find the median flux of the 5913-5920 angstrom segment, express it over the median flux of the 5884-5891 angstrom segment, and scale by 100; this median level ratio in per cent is 112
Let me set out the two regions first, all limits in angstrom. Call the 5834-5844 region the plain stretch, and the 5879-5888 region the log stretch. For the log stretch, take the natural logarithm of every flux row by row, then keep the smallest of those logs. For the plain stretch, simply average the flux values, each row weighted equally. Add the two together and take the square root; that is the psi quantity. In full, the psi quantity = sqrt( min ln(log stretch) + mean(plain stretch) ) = 3.56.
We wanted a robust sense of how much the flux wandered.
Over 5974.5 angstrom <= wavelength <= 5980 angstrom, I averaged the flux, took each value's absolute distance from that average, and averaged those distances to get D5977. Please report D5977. 0.6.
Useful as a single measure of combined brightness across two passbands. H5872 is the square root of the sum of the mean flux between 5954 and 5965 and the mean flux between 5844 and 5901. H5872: 4.44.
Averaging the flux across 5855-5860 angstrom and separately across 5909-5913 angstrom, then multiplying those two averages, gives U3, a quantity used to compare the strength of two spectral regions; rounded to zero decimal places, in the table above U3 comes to 102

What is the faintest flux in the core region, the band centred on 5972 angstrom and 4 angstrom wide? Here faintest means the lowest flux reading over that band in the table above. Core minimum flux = 10.78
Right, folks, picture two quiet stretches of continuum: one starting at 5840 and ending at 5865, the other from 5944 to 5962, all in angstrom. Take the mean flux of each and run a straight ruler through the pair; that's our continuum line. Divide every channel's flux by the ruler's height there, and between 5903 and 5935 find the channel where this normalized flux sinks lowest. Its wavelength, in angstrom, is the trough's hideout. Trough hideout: 5925.82 angstrom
